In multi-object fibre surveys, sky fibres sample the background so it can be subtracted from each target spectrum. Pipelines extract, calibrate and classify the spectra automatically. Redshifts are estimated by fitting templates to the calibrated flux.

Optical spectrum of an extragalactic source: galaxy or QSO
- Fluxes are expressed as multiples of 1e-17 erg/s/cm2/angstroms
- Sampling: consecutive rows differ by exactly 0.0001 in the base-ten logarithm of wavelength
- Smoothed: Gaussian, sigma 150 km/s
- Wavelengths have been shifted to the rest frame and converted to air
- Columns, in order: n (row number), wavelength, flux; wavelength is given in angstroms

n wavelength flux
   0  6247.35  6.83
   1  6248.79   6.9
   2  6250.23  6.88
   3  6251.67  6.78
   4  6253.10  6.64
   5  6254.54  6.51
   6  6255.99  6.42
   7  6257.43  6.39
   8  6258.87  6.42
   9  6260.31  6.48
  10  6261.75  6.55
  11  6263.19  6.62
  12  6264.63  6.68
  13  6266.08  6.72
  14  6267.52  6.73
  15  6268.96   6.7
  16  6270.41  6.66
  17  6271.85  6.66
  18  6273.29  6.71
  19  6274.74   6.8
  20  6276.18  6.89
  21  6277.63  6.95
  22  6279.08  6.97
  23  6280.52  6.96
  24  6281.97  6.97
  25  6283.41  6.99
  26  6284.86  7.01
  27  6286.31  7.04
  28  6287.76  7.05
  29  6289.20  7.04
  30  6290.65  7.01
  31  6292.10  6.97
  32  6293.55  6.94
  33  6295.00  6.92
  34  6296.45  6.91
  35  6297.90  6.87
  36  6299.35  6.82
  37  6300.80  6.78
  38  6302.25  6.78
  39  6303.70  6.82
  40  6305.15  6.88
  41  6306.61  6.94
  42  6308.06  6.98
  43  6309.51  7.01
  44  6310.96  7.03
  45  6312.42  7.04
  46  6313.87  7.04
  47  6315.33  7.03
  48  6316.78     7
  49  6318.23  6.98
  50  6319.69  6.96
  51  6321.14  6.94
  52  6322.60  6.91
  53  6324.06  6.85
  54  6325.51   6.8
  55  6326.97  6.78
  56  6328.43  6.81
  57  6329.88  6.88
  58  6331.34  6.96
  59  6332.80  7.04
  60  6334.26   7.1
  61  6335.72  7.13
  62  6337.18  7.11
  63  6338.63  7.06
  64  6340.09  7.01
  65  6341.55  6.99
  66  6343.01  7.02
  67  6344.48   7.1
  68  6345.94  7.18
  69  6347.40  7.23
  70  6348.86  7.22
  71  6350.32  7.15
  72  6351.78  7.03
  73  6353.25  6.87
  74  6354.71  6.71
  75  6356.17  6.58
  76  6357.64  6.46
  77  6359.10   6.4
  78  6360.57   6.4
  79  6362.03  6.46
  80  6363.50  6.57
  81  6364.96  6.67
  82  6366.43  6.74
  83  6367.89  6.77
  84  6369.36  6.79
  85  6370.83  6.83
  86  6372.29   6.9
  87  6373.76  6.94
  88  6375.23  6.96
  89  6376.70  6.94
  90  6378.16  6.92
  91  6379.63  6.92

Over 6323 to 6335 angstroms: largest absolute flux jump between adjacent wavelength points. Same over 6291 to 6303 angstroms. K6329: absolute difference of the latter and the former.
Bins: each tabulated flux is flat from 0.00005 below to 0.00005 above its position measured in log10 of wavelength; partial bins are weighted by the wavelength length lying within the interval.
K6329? 0.030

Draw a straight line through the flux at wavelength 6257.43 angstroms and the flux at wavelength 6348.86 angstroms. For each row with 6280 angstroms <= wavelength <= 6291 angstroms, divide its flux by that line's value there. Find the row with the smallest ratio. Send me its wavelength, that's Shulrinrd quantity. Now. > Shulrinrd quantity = 6290.65 angstroms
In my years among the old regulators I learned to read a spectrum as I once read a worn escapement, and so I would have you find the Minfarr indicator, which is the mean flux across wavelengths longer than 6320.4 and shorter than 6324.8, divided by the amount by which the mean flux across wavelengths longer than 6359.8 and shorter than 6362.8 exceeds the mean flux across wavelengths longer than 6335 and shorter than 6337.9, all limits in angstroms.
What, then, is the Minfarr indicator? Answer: -10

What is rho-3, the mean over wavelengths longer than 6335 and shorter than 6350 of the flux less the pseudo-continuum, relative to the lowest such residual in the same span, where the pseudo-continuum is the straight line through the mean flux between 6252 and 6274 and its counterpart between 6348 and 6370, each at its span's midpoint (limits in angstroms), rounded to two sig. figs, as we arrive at 1.4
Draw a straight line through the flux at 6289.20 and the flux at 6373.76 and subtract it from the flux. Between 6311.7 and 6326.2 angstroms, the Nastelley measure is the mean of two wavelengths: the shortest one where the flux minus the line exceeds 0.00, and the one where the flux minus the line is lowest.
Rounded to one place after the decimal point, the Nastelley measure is 6319.0 angstroms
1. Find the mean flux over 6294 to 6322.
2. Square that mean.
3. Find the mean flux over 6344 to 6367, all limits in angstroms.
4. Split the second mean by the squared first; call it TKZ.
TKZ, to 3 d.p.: 0.141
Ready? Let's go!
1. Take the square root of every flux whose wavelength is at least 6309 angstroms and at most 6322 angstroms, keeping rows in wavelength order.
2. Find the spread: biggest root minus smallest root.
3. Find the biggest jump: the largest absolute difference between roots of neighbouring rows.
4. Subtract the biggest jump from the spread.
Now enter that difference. 0.013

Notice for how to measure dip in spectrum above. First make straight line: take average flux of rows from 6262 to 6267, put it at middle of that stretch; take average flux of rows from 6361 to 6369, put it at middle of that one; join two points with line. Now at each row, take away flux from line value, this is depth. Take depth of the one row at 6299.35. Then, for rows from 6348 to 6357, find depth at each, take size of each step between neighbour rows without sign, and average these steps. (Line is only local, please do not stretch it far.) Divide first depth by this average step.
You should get -1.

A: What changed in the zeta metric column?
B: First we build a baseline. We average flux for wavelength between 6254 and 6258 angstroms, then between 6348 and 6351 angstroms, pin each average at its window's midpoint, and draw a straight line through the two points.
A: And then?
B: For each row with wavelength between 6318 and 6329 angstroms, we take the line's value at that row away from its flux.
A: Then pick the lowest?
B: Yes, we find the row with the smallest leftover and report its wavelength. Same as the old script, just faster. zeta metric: 6326.97 angstroms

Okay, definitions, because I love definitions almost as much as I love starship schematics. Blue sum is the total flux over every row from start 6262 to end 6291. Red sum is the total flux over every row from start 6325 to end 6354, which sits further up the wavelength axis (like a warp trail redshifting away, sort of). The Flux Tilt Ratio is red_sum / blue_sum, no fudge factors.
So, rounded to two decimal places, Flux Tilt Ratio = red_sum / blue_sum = 1.02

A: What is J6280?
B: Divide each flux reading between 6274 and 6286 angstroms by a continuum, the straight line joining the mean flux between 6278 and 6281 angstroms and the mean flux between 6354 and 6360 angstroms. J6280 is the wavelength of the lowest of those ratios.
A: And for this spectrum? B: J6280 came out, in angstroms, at 6274.74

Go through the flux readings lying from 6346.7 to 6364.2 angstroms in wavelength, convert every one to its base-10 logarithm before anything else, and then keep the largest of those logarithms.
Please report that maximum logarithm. 0.859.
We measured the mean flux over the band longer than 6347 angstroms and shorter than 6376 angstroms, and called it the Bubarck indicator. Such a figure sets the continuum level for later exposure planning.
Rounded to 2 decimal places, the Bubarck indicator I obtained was 6.78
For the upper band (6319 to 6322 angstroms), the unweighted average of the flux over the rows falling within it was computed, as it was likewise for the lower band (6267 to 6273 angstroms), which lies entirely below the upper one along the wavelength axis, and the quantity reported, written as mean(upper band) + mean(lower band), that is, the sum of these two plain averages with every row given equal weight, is 13.6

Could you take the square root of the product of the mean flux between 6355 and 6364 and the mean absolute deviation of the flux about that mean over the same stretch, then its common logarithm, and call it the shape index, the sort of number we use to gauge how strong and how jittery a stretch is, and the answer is -0.19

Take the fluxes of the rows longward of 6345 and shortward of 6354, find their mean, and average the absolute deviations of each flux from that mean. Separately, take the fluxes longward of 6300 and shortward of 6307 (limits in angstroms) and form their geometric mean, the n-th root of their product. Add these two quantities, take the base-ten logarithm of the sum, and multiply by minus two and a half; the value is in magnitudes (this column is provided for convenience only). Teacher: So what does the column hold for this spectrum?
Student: -2.10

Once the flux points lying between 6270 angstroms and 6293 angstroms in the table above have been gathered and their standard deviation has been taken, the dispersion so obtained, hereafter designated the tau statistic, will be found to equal 0.13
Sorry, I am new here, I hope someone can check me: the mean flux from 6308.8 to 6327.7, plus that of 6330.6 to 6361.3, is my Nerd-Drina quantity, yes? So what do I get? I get 13.9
